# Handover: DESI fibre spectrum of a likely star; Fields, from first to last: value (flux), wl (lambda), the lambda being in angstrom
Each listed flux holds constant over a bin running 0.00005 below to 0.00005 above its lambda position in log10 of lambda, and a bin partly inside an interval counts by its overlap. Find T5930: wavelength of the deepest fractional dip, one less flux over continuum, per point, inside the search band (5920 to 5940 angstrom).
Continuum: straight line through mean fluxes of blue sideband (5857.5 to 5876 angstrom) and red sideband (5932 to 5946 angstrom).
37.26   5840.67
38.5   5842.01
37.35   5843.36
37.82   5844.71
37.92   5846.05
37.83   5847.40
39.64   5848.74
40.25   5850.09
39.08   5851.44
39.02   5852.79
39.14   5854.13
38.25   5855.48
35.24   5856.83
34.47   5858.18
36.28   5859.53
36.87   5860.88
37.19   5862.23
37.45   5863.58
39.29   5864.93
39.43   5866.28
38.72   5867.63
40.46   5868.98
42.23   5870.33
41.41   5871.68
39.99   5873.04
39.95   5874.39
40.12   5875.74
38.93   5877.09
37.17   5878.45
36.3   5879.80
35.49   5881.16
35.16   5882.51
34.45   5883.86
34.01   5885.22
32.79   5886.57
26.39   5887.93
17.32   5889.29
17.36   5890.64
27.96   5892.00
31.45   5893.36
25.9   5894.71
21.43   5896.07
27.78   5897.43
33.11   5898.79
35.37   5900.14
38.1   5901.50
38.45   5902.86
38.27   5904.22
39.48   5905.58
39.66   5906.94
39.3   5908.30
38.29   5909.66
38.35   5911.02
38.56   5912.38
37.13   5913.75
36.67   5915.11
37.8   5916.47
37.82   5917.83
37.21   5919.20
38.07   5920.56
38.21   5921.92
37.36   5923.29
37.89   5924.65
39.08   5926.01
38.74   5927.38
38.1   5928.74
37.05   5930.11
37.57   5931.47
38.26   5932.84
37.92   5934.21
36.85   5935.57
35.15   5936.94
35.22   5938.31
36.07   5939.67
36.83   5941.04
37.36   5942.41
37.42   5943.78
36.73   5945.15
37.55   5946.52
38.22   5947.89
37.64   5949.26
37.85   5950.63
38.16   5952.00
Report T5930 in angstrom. 5936.94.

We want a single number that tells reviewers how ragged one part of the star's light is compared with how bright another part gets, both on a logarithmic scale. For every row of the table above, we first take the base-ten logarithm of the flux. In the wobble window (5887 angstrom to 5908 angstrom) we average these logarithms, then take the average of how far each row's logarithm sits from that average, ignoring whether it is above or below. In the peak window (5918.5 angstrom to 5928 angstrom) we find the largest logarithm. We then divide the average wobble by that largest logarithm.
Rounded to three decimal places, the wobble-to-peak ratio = 0.063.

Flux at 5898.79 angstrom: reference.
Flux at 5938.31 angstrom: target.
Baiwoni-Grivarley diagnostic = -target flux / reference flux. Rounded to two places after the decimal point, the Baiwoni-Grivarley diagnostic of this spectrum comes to -1.06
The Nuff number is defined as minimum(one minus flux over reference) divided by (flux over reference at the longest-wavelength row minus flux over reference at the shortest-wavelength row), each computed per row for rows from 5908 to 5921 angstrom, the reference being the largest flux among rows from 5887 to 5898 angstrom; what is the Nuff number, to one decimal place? 6.4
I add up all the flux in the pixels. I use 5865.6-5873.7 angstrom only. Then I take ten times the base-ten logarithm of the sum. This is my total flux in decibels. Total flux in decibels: 23.8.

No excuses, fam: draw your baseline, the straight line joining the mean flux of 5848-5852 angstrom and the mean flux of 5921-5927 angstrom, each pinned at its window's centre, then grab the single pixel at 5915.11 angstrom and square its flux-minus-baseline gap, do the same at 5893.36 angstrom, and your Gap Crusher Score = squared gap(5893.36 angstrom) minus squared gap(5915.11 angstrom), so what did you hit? 51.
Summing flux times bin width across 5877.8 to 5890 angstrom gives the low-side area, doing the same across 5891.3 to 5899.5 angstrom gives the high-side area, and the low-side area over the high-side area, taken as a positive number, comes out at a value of 1.7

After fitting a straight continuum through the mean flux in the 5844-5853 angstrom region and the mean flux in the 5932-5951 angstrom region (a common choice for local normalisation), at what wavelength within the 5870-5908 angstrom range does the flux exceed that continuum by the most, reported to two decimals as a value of 5870.33 angstrom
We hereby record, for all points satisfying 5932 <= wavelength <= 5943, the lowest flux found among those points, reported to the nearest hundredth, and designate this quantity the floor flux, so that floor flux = 35.15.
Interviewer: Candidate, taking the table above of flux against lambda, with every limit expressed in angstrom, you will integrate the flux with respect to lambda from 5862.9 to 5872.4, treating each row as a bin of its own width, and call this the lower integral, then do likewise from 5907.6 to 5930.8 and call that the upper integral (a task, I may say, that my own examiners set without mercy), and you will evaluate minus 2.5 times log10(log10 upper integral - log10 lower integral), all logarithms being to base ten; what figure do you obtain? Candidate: 1.1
